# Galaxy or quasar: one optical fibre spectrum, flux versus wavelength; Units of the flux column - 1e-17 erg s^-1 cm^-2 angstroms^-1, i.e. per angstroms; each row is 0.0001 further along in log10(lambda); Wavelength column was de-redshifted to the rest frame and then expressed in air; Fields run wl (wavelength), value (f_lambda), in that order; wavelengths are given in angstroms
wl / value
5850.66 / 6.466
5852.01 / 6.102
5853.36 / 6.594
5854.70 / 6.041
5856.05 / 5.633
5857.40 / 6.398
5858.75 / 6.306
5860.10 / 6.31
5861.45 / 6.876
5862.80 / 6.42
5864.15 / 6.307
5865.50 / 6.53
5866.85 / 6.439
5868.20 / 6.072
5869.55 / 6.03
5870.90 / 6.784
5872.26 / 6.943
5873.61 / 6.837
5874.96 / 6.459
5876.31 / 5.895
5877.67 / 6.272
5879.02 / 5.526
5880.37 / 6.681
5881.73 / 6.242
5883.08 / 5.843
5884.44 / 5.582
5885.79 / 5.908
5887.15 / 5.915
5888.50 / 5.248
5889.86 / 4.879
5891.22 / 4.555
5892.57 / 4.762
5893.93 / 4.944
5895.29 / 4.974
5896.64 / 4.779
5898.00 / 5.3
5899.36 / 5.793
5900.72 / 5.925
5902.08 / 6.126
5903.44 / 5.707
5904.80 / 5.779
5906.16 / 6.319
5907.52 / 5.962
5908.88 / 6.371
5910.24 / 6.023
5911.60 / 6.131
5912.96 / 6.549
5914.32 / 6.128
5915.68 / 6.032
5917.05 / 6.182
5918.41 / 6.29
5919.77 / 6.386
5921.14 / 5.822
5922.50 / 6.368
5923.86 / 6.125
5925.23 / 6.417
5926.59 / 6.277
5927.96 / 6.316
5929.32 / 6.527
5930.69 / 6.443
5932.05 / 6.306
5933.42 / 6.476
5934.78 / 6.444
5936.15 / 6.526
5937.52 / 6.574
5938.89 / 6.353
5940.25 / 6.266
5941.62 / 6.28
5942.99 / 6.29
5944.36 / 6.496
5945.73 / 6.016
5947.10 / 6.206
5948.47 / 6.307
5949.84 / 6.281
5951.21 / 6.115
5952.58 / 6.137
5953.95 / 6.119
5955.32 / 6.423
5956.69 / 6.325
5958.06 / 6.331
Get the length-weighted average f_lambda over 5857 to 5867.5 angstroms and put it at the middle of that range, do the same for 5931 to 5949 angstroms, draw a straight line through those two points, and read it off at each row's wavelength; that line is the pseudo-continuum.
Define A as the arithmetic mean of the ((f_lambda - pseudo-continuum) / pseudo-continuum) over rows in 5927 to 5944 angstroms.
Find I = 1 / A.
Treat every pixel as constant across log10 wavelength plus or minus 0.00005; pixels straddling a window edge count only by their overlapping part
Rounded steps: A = 0.01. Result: 147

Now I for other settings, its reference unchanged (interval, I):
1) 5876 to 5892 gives -9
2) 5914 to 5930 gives -47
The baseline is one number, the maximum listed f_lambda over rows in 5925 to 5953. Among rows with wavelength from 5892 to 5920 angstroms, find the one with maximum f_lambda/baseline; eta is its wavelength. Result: 5912.96 angstroms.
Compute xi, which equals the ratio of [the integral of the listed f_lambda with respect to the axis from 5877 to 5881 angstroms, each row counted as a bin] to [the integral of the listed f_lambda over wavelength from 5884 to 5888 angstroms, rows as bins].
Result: 1.06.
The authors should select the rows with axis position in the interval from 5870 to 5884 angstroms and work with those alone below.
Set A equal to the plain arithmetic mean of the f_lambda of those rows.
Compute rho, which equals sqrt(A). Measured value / 2.52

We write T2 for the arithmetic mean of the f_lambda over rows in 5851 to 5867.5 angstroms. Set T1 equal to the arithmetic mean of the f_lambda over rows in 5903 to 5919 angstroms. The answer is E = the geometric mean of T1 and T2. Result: 6.23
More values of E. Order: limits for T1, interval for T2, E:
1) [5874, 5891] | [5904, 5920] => 6.02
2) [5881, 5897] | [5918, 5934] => 5.79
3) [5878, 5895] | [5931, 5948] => 5.91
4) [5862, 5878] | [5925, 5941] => 6.41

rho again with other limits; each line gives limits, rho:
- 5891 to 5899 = 2.21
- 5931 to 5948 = 2.52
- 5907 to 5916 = 2.48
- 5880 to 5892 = 2.38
